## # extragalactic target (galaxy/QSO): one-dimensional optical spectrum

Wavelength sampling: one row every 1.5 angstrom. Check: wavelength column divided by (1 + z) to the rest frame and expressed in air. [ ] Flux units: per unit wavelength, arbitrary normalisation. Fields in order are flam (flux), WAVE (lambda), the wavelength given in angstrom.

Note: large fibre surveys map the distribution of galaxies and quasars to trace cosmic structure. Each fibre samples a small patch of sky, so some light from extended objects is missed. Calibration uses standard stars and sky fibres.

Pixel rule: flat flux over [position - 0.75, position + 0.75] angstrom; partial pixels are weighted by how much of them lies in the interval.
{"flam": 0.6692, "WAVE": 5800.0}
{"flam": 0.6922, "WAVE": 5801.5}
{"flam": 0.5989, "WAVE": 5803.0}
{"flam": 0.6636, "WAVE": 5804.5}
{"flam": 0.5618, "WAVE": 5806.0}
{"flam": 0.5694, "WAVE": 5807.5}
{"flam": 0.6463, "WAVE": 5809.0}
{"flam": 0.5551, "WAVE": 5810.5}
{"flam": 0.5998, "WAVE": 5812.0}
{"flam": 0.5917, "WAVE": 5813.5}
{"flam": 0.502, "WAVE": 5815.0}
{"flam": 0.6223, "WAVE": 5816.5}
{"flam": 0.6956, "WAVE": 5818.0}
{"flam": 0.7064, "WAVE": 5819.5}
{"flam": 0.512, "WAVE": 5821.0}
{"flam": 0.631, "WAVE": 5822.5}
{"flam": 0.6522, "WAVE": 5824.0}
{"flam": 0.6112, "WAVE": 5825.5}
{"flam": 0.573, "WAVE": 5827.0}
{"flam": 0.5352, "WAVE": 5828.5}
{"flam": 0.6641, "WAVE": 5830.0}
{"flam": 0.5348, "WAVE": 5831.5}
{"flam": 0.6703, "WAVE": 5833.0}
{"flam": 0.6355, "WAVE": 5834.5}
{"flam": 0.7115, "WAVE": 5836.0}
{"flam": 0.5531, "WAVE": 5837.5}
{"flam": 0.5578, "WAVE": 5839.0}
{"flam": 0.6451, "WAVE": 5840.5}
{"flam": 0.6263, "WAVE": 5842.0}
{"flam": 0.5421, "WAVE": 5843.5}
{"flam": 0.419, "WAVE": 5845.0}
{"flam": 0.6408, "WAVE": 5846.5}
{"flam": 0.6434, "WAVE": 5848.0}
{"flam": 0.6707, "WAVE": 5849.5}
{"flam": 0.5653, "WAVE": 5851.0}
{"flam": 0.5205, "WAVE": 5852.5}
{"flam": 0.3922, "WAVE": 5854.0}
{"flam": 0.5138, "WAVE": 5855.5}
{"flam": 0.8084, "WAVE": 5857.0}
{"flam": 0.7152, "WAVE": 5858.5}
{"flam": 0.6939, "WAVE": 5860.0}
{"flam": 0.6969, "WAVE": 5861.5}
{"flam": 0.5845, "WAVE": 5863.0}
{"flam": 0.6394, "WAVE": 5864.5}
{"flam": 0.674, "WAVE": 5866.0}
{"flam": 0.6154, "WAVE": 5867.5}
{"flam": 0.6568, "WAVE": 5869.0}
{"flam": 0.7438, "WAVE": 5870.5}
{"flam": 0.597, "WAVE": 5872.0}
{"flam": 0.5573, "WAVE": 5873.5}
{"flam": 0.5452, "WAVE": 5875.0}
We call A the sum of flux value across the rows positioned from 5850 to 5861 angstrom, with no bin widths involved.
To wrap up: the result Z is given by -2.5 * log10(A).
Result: -1.6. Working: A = 4.2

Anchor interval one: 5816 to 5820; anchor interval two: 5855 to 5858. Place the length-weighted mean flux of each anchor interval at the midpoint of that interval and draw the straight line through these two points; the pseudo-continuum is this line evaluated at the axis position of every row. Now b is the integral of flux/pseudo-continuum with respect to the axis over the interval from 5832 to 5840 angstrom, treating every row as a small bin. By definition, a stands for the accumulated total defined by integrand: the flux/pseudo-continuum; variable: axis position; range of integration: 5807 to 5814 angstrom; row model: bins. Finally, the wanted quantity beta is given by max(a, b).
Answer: 7.4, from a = 6.15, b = 7.4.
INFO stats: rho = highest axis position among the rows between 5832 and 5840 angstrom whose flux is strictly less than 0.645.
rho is 5839.0 angstrom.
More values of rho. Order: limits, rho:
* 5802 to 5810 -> 5807.5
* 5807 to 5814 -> 5813.5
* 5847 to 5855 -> 5854.0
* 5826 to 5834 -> 5831.5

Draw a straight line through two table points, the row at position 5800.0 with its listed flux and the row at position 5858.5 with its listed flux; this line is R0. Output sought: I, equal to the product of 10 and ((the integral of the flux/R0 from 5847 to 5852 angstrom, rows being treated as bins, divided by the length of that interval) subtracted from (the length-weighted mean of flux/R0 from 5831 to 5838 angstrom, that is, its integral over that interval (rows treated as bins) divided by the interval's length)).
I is 0.2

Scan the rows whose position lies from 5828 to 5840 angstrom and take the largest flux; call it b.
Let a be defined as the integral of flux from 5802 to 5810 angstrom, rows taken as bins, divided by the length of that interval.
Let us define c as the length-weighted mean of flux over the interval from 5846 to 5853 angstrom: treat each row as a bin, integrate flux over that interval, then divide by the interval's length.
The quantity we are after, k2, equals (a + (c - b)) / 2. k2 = 0.25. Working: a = 0.61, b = 0.7115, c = 0.61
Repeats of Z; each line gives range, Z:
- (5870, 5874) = -0.7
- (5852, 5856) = -0.4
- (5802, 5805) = -0.3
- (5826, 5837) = -1.6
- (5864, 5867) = -0.3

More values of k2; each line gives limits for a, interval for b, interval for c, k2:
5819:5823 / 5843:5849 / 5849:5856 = 0.25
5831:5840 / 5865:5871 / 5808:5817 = 0.23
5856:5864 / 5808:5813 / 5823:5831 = 0.33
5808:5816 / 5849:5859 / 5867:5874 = 0.20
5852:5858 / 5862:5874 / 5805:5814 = 0.21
